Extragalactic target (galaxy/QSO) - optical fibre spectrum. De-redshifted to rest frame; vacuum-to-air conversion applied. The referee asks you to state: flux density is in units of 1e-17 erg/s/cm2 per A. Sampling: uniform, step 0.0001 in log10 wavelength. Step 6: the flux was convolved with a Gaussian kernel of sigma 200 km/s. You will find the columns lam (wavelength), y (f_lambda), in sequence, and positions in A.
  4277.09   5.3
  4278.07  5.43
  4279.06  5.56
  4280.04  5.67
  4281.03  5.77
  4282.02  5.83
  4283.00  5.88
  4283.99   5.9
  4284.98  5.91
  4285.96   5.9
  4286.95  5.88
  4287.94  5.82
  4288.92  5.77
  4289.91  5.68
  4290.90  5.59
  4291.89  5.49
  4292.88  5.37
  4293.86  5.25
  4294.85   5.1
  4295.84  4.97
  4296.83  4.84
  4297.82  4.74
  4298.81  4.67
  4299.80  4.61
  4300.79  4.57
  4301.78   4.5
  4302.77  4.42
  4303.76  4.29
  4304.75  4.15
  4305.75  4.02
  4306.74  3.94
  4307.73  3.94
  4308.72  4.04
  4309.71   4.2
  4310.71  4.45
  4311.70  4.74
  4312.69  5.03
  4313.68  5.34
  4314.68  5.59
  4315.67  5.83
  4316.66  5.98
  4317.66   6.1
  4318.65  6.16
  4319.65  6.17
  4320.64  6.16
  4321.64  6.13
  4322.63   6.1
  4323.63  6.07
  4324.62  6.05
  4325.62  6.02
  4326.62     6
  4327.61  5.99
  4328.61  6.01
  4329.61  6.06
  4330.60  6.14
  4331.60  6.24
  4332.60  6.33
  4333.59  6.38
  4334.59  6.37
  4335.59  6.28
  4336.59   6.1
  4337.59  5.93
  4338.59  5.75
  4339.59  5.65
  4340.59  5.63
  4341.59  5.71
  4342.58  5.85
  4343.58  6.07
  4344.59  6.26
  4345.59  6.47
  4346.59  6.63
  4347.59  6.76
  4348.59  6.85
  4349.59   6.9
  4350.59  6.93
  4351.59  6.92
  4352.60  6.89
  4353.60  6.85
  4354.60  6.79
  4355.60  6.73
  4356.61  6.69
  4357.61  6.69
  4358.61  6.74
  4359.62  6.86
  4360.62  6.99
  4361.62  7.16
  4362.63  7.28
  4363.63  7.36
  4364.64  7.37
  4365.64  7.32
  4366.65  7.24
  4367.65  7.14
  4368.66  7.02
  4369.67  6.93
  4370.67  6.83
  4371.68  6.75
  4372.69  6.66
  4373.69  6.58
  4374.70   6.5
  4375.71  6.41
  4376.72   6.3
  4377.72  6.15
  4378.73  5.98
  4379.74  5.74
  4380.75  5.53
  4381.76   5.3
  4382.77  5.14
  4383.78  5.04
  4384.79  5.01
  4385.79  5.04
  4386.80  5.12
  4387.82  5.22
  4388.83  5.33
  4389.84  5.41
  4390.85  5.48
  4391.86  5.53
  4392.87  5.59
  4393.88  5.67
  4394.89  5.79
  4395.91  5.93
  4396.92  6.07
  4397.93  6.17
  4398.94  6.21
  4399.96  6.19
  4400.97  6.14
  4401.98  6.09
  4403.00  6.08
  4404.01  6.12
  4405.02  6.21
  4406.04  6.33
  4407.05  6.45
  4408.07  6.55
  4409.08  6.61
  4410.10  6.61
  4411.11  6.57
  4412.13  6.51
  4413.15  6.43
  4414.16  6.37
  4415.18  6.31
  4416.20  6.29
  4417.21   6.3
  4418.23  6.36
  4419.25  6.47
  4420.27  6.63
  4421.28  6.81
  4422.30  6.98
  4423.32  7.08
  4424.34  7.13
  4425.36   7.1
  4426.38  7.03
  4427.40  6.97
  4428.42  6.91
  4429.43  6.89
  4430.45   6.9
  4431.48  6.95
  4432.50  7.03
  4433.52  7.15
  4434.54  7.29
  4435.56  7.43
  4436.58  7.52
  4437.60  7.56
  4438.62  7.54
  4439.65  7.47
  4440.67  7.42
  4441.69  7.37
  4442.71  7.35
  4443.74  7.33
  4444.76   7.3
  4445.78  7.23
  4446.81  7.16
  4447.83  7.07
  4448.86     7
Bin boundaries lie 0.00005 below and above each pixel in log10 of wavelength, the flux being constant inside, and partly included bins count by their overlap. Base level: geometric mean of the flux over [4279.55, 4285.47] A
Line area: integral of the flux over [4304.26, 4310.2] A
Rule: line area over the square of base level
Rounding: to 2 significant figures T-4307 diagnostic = 0.71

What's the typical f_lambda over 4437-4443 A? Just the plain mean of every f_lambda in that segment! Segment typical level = 7.5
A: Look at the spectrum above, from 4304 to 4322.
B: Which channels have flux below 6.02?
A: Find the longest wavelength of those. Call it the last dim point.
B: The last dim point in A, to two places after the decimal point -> 4316.66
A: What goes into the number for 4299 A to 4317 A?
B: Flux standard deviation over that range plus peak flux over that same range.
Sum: 6.6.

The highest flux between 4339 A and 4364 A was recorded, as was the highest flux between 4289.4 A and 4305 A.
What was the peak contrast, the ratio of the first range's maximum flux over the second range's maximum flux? 1.30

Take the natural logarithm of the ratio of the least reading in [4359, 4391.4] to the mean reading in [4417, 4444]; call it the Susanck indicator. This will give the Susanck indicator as -0.3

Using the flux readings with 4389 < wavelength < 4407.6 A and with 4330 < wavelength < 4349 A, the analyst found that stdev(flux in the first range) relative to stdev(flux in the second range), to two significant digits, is 0.86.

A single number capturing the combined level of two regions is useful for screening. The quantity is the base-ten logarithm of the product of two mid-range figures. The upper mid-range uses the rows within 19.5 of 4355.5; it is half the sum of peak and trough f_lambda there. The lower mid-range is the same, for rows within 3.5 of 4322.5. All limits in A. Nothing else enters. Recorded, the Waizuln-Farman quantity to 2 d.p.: 1.60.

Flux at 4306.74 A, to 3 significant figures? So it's 3.94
